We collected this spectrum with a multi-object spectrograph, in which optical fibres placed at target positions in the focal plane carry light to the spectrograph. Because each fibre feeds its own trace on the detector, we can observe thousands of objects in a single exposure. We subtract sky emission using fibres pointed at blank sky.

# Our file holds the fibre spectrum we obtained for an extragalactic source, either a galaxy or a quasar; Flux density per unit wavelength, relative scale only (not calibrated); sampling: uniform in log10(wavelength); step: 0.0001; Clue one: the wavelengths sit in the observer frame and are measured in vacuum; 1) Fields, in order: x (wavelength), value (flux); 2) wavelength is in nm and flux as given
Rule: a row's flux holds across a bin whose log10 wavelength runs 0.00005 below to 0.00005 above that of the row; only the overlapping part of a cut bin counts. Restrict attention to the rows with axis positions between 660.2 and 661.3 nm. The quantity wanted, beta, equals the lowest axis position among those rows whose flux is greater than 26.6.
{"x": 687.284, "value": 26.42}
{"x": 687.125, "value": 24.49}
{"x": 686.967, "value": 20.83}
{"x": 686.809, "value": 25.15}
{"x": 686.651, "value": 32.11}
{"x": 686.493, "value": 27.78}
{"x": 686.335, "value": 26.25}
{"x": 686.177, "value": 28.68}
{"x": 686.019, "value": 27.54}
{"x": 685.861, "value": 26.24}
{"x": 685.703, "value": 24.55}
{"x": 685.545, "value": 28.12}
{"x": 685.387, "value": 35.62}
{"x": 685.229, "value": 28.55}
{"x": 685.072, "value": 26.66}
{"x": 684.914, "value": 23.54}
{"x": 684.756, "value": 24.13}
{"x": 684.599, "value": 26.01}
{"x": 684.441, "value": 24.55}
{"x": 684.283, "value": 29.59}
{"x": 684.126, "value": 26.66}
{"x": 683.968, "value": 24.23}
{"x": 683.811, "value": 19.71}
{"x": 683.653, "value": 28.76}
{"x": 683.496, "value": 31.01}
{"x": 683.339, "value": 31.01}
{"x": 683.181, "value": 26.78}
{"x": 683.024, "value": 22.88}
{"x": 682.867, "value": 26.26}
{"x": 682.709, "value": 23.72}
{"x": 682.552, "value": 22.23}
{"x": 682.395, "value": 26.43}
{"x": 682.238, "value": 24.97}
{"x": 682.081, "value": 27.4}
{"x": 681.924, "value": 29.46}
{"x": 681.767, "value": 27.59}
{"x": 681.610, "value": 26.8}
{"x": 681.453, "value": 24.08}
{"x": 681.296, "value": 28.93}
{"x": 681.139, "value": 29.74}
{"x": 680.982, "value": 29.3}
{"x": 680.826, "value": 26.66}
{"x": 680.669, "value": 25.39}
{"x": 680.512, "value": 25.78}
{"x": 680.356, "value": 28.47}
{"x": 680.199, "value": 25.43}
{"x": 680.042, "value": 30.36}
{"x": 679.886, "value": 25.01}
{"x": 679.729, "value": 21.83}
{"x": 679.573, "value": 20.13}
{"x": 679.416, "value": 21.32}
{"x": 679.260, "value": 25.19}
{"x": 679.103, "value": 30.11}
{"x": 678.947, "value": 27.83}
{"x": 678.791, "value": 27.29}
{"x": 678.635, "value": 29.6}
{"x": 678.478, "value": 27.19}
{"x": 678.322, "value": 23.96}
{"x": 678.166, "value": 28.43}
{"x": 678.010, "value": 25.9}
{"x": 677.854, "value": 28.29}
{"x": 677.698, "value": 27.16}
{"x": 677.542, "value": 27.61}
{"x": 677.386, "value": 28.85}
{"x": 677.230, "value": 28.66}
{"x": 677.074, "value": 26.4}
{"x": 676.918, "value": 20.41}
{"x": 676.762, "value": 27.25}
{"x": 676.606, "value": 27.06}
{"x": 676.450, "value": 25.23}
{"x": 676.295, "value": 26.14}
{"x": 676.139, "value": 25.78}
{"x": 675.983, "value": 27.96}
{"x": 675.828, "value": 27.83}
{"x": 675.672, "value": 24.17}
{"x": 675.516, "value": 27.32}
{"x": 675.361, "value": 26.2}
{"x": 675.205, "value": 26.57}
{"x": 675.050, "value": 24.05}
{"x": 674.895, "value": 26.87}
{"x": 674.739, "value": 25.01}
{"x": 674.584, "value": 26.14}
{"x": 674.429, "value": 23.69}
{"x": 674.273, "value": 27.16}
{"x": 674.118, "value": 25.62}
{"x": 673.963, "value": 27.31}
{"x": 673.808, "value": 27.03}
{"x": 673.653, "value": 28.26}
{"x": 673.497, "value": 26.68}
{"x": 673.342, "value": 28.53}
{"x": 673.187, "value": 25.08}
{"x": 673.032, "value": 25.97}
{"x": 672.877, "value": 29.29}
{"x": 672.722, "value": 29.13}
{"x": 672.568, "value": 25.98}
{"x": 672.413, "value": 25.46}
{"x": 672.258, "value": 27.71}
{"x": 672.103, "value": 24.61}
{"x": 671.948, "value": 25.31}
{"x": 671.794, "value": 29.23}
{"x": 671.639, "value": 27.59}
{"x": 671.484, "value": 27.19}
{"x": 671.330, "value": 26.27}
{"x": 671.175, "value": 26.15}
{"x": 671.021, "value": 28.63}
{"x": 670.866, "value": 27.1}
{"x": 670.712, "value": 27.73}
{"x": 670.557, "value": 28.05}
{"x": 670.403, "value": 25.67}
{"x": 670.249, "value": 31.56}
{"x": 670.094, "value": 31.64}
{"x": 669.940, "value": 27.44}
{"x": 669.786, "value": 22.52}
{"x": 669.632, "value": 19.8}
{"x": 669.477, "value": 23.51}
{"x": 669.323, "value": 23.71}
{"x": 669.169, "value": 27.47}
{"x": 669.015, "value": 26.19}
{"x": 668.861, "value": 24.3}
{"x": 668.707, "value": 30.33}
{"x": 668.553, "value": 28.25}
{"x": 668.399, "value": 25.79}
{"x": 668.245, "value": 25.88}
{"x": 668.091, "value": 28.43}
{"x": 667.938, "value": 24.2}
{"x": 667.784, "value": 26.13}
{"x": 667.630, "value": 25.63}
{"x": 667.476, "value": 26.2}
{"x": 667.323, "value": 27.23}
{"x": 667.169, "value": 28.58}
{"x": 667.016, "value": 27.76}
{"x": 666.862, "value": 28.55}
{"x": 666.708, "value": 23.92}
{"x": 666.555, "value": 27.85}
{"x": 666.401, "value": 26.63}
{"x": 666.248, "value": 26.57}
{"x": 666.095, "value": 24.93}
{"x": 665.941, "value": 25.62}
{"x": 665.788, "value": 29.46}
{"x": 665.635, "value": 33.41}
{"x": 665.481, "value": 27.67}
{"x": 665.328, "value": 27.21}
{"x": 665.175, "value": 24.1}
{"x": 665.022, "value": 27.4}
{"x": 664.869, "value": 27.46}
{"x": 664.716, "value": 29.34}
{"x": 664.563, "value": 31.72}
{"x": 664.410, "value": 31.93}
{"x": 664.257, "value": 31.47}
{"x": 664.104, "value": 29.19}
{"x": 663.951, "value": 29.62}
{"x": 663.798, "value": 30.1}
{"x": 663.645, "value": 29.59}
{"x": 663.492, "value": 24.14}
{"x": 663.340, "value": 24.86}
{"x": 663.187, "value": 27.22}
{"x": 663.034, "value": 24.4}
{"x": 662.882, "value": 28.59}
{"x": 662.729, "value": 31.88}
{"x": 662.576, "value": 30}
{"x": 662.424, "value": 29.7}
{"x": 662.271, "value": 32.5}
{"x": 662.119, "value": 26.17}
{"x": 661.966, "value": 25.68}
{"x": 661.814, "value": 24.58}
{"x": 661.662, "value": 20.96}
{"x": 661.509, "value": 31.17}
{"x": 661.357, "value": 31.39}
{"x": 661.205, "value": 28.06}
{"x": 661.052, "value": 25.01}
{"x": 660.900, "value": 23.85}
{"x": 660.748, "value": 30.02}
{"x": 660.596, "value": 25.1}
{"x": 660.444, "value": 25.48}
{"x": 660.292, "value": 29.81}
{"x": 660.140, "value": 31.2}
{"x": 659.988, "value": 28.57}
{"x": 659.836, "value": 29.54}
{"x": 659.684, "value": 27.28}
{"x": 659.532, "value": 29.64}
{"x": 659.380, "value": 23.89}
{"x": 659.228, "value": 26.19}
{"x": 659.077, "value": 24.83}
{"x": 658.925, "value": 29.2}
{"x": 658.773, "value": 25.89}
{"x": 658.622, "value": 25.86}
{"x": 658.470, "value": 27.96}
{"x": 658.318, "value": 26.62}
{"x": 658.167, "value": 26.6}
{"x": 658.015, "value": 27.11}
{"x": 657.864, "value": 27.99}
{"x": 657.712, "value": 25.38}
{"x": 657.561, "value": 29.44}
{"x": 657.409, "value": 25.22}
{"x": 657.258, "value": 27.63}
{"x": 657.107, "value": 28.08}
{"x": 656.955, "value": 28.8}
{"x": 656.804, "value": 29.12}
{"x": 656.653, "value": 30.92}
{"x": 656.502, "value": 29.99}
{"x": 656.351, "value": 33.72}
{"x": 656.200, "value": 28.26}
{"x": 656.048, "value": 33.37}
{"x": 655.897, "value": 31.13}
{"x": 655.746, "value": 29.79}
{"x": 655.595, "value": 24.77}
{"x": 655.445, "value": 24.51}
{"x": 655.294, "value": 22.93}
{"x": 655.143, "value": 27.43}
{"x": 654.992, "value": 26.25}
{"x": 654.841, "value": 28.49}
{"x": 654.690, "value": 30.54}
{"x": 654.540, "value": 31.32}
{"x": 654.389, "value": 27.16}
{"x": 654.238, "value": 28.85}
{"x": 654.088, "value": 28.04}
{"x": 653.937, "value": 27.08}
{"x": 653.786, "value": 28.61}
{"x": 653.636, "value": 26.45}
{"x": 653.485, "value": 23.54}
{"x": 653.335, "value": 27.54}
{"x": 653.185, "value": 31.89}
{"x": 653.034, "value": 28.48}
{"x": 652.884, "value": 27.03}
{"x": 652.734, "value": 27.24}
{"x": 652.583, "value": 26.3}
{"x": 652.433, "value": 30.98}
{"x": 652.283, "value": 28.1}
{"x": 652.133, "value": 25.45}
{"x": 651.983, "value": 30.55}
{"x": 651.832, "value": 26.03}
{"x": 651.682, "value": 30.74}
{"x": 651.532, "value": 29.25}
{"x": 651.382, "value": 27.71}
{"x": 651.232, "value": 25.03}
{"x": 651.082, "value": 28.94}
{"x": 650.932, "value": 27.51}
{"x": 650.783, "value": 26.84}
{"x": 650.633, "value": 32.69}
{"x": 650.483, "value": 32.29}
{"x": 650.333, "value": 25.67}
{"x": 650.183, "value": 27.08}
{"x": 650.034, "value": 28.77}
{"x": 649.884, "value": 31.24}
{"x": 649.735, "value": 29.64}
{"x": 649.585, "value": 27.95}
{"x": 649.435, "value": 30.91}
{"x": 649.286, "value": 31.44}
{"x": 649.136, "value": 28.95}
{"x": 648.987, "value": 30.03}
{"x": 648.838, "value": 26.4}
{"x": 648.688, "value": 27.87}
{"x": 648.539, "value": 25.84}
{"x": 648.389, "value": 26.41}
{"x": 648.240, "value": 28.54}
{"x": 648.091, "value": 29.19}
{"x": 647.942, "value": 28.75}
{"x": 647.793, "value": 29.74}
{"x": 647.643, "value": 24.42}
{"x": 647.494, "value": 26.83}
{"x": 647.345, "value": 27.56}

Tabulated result 660.292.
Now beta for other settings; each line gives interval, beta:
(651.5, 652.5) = 651.532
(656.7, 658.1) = 656.804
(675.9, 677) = 675.983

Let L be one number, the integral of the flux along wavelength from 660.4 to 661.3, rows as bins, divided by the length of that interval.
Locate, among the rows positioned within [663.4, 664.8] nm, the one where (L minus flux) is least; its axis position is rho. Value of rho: 664.410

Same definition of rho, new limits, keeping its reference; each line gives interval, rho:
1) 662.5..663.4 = 662.729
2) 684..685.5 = 685.387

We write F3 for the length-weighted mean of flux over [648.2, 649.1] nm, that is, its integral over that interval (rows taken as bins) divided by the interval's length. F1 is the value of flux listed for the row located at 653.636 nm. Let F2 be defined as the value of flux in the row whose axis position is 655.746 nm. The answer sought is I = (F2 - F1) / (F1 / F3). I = 3.5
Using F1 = 26.45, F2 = 29.79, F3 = 27.5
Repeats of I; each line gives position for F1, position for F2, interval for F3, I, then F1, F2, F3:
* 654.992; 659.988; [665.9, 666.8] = 2.3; 26.25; 28.57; 26.0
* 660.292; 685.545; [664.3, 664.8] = -1.8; 29.81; 28.12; 31.0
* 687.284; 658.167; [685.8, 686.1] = 0.2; 26.42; 26.6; 26.9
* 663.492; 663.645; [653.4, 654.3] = 6.1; 24.14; 29.59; 27.1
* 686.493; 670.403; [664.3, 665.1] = -2.3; 27.78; 25.67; 29.7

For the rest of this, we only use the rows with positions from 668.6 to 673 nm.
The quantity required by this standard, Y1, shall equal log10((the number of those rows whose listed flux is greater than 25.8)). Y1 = 1.28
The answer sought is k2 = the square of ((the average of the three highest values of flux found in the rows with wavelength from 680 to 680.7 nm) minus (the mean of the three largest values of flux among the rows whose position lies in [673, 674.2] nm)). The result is 0.0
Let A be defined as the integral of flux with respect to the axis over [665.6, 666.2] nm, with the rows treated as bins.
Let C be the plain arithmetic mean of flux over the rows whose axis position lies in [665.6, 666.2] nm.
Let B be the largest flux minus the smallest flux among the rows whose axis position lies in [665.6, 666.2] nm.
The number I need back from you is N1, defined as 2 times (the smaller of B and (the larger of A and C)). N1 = 17.0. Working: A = 16.8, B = 8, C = 28.4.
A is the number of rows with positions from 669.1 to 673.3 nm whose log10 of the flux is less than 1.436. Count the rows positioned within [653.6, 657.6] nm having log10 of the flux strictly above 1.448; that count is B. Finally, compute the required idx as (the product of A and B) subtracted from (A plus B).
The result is -209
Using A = 15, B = 16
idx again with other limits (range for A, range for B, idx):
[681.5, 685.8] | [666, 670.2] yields -79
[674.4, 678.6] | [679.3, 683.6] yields -125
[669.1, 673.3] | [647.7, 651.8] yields -209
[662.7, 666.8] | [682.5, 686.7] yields -79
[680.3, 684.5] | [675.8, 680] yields -74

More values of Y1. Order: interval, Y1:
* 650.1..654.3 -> 1.38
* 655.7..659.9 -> 1.38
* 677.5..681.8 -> 1.26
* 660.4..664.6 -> 1.26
